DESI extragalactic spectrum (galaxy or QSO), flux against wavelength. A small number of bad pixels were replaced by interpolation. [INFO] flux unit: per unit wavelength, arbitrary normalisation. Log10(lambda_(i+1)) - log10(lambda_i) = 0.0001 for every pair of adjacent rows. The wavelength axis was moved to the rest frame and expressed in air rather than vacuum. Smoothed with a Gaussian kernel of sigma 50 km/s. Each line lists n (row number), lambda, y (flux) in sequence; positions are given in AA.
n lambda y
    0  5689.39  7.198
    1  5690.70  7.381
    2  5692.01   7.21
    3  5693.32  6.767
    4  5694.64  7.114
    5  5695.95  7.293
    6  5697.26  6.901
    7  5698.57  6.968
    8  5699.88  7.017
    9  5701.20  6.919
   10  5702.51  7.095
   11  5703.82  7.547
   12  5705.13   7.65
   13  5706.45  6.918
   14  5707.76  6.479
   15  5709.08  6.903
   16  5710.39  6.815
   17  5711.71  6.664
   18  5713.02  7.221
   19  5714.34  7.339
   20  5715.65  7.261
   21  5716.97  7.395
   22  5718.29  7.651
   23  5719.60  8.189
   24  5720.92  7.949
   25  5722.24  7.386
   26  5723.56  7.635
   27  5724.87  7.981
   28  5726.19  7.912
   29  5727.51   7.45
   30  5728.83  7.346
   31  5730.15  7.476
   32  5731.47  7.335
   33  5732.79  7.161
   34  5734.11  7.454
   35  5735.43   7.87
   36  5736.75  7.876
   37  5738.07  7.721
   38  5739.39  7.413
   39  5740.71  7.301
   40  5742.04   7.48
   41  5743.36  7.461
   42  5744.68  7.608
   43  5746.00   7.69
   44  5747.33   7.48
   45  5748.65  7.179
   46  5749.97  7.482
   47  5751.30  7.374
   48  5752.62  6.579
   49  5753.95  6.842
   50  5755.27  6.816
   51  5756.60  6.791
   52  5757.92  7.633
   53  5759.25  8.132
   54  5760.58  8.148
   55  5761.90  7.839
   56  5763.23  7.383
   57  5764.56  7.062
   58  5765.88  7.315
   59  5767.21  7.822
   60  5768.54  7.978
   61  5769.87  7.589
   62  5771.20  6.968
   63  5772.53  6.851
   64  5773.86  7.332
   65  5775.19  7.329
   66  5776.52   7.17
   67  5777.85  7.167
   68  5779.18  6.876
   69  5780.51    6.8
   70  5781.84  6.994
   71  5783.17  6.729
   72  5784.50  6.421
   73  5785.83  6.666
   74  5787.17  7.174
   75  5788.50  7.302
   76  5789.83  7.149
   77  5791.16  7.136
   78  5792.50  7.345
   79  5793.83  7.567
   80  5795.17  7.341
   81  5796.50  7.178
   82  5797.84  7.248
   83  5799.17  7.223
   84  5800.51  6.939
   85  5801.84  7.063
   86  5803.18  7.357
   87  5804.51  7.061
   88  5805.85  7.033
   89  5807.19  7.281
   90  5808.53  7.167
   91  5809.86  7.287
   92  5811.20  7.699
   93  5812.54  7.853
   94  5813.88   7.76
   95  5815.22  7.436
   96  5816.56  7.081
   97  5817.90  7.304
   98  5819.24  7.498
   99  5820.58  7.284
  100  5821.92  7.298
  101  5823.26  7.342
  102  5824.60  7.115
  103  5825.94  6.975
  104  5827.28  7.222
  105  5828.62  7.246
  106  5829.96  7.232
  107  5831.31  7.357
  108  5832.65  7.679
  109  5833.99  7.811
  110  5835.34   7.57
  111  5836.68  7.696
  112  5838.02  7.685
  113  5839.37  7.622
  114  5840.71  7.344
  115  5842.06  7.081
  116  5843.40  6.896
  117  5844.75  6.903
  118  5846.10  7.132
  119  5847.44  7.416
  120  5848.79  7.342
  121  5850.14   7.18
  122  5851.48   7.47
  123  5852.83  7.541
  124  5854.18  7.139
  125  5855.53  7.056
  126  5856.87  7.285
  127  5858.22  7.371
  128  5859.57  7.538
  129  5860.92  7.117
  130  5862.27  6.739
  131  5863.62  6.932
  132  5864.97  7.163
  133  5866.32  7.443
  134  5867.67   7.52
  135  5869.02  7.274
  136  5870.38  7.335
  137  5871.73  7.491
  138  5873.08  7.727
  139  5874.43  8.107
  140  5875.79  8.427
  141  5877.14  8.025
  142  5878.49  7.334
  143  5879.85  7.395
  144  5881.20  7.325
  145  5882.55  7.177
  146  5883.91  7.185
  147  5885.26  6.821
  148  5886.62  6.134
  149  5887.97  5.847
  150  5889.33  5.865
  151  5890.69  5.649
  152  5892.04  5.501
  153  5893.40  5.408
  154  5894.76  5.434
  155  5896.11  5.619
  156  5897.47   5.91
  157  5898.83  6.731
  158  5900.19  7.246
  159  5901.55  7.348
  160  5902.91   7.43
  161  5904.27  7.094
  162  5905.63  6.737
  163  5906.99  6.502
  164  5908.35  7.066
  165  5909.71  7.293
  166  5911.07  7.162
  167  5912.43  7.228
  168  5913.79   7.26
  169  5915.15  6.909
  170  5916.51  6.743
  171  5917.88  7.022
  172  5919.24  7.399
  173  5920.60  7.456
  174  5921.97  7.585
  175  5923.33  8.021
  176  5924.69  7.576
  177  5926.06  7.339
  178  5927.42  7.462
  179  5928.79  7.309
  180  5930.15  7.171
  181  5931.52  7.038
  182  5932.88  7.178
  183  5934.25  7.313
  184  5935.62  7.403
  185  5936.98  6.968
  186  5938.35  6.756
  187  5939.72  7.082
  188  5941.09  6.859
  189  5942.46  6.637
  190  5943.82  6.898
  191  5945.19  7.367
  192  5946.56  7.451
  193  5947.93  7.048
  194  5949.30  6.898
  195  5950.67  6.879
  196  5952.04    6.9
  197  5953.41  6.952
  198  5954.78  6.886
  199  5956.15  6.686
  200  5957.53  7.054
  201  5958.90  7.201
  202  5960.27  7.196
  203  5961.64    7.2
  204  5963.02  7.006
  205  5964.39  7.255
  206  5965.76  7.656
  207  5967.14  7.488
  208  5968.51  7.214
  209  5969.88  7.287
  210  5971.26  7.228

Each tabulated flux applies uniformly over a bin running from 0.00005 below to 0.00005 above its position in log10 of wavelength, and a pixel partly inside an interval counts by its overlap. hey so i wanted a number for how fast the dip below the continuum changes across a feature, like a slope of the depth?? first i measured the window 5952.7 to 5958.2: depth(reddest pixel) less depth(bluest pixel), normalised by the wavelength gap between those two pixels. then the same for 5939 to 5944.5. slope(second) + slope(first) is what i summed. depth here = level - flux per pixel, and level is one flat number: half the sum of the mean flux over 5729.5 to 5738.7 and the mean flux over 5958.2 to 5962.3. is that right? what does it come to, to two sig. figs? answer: 0.020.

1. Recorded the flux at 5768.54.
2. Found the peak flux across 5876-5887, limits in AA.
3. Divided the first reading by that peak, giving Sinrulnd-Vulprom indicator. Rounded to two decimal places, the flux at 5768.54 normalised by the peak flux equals 0.99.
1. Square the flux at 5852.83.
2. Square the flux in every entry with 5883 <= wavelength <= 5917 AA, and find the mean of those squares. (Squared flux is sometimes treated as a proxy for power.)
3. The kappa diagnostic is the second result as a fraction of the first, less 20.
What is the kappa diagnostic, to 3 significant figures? -19.2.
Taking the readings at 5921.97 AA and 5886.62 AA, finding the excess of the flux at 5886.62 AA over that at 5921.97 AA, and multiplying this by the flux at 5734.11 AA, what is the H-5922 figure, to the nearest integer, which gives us -11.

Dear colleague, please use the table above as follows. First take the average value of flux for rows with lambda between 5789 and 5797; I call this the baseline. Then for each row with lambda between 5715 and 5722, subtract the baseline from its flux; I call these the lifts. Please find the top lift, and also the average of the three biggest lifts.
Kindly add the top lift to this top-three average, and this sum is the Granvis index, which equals 1.5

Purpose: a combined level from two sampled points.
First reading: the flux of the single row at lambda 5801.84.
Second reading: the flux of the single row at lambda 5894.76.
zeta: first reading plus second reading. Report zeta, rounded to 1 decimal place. 12.5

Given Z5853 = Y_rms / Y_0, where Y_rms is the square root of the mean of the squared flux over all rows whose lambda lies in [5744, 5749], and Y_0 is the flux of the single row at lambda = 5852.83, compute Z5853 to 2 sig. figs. 0.99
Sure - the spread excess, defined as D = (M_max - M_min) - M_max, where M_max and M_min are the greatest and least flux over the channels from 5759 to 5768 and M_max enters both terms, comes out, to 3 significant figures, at -7.06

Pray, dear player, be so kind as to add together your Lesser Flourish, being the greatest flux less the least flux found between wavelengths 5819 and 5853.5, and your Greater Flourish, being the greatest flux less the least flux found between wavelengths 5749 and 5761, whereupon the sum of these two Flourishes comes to 2.5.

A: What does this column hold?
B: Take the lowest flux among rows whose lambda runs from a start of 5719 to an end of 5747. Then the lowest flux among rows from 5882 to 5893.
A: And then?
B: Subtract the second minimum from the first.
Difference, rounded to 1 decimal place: 1.7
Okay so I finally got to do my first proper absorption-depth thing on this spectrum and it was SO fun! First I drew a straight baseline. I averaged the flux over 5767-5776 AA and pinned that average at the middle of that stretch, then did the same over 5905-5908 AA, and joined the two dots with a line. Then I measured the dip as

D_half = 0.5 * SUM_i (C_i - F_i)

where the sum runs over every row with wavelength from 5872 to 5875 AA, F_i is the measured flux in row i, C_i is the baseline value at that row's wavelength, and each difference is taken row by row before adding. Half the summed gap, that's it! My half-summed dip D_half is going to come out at -1.1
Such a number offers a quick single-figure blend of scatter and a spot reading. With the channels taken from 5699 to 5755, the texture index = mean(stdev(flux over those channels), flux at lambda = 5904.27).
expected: 3.74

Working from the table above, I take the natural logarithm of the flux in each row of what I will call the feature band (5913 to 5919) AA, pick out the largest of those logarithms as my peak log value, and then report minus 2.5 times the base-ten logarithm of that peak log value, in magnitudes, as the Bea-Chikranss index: -0.743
